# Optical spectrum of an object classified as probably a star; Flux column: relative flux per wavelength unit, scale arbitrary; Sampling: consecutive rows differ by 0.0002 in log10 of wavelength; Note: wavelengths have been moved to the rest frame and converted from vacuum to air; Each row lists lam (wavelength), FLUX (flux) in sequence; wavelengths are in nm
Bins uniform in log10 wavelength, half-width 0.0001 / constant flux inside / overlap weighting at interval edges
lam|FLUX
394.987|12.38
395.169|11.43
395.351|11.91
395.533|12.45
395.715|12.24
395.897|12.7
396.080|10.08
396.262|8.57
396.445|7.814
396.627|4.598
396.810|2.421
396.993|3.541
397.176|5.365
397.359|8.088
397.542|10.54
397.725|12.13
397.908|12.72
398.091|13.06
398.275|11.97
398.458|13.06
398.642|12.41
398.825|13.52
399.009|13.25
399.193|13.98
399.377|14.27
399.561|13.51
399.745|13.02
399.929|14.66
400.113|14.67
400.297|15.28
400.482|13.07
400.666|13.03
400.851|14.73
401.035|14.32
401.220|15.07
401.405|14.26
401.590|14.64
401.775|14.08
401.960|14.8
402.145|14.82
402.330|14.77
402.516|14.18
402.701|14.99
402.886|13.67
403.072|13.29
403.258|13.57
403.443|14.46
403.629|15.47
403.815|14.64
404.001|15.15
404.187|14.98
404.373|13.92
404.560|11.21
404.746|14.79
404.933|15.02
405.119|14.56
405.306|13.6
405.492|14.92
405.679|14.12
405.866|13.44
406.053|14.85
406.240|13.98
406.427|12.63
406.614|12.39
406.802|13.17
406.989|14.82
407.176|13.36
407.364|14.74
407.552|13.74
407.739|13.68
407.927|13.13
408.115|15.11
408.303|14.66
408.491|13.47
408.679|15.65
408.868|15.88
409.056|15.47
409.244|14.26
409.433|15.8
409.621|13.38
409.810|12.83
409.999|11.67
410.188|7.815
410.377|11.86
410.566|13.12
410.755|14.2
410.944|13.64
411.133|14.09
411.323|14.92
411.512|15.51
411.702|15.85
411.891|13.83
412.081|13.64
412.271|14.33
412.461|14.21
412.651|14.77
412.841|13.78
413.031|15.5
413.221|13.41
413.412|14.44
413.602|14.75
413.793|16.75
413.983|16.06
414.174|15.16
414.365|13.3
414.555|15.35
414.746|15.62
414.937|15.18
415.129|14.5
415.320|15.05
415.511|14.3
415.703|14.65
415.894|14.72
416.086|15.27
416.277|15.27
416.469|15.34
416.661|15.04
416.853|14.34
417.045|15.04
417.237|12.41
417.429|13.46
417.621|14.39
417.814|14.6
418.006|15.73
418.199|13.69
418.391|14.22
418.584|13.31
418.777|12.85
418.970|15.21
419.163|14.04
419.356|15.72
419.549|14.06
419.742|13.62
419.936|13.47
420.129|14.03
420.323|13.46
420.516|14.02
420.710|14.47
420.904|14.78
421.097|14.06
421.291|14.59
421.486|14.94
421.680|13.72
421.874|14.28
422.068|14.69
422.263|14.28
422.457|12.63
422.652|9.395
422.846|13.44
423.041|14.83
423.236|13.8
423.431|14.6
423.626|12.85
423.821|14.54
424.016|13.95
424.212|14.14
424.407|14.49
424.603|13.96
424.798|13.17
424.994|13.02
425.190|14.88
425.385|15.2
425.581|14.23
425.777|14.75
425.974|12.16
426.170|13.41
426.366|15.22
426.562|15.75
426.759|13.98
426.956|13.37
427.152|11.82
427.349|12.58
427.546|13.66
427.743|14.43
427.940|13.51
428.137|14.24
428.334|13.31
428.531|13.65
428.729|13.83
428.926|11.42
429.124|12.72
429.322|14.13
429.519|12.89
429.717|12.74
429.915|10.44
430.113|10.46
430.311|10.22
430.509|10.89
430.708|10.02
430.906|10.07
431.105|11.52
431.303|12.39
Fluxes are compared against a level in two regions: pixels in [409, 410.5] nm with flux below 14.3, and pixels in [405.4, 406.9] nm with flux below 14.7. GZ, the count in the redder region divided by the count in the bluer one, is 1.0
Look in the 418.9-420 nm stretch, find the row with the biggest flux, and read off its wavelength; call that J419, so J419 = 419.356 nm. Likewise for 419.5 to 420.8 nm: 420.710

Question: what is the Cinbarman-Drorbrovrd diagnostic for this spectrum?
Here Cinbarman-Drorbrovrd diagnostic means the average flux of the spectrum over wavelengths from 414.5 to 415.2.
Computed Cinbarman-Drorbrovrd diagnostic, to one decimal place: 15.2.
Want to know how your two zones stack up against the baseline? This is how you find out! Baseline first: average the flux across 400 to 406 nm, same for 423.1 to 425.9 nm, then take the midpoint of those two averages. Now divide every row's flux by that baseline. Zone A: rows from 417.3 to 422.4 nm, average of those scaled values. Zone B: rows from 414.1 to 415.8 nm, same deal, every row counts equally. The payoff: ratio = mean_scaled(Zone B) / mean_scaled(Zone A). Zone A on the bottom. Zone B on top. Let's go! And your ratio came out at 1.04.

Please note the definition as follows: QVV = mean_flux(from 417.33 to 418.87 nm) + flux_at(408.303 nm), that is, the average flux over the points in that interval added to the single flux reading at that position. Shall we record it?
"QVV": 28.7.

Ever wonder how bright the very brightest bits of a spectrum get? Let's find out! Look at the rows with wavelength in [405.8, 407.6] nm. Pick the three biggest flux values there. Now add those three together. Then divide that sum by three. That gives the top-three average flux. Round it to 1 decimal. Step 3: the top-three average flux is 14.8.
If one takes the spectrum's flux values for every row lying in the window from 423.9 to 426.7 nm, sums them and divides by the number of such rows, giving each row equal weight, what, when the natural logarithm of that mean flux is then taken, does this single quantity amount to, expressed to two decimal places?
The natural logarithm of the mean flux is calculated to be 2.65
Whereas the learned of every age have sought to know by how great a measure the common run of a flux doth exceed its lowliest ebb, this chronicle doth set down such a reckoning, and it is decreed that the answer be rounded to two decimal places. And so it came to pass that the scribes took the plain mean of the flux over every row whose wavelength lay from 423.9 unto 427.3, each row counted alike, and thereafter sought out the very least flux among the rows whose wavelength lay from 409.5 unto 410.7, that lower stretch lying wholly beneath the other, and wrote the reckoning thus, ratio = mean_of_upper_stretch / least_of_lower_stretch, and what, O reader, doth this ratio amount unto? 1.79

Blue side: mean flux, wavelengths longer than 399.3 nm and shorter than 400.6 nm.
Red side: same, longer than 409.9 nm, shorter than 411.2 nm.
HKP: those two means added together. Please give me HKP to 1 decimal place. 26.4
